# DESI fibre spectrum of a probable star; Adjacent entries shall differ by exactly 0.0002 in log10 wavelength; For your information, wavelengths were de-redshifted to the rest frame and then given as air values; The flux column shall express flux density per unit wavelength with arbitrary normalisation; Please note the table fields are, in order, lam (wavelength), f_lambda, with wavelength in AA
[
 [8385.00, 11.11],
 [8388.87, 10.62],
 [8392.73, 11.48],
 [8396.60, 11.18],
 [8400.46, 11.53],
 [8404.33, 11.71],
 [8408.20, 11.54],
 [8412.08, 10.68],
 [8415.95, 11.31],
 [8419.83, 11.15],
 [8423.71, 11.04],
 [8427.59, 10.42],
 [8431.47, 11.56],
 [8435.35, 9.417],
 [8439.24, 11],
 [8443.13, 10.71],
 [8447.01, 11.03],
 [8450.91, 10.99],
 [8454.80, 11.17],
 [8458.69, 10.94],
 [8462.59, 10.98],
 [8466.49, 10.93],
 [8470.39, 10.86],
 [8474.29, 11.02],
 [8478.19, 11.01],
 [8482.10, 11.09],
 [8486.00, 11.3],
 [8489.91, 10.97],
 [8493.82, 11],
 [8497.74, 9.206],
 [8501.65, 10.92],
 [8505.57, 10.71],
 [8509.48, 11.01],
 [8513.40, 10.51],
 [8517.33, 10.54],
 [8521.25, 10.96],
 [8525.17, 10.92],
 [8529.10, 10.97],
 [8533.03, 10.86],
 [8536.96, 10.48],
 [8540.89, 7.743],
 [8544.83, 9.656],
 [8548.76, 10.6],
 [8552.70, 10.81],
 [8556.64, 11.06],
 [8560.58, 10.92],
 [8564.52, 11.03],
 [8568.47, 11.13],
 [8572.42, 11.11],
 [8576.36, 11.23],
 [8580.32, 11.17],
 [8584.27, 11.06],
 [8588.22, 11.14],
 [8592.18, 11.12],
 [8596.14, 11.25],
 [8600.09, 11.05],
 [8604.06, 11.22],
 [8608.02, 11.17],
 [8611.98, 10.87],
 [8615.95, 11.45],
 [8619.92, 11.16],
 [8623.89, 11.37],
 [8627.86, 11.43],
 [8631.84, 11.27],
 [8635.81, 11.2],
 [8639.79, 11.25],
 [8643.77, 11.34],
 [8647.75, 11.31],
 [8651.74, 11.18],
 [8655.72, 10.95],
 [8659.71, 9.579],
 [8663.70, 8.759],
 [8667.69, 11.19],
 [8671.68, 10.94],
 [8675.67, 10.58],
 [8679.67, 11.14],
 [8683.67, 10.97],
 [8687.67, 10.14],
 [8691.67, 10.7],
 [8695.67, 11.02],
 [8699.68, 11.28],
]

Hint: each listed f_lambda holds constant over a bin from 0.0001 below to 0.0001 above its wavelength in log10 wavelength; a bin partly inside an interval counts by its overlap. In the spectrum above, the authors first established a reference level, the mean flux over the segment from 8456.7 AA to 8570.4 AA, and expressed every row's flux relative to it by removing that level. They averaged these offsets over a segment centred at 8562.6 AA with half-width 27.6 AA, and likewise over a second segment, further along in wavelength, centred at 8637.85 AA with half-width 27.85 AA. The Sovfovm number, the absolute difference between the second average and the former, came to 0.28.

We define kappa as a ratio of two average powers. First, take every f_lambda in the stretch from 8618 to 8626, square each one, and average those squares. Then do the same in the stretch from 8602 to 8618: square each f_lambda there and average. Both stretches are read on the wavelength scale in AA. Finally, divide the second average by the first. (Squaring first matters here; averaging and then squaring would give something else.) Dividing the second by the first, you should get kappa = 0.98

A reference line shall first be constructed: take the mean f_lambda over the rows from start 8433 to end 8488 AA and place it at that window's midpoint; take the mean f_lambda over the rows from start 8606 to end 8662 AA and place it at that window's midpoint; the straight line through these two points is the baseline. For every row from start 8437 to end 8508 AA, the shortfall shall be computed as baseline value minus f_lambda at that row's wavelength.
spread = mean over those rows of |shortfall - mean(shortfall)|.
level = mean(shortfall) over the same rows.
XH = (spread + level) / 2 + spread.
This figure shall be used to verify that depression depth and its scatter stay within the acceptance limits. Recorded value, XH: 0.36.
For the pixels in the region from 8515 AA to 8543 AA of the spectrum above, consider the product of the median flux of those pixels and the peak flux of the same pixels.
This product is 119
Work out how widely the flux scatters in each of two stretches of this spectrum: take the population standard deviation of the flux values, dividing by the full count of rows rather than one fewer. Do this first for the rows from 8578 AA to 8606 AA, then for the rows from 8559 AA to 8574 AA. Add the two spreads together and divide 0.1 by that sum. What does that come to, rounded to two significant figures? 0.66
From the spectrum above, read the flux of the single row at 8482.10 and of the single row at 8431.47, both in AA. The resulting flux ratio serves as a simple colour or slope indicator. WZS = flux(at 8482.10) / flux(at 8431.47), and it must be 0.96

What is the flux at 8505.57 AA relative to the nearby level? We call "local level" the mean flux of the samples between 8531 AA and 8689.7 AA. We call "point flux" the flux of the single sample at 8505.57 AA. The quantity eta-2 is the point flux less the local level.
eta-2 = -0.14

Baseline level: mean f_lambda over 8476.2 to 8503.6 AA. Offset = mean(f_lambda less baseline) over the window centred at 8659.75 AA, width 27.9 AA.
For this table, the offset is -0.2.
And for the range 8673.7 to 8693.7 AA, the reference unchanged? -0.1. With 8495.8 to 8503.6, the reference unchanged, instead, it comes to -0.7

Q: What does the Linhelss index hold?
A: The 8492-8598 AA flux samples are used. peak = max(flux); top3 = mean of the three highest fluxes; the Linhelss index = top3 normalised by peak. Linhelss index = 0.997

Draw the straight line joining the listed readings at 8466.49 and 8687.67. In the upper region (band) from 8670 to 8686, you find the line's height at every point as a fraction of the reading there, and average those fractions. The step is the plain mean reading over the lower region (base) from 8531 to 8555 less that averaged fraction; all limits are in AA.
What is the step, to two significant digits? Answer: 9.1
